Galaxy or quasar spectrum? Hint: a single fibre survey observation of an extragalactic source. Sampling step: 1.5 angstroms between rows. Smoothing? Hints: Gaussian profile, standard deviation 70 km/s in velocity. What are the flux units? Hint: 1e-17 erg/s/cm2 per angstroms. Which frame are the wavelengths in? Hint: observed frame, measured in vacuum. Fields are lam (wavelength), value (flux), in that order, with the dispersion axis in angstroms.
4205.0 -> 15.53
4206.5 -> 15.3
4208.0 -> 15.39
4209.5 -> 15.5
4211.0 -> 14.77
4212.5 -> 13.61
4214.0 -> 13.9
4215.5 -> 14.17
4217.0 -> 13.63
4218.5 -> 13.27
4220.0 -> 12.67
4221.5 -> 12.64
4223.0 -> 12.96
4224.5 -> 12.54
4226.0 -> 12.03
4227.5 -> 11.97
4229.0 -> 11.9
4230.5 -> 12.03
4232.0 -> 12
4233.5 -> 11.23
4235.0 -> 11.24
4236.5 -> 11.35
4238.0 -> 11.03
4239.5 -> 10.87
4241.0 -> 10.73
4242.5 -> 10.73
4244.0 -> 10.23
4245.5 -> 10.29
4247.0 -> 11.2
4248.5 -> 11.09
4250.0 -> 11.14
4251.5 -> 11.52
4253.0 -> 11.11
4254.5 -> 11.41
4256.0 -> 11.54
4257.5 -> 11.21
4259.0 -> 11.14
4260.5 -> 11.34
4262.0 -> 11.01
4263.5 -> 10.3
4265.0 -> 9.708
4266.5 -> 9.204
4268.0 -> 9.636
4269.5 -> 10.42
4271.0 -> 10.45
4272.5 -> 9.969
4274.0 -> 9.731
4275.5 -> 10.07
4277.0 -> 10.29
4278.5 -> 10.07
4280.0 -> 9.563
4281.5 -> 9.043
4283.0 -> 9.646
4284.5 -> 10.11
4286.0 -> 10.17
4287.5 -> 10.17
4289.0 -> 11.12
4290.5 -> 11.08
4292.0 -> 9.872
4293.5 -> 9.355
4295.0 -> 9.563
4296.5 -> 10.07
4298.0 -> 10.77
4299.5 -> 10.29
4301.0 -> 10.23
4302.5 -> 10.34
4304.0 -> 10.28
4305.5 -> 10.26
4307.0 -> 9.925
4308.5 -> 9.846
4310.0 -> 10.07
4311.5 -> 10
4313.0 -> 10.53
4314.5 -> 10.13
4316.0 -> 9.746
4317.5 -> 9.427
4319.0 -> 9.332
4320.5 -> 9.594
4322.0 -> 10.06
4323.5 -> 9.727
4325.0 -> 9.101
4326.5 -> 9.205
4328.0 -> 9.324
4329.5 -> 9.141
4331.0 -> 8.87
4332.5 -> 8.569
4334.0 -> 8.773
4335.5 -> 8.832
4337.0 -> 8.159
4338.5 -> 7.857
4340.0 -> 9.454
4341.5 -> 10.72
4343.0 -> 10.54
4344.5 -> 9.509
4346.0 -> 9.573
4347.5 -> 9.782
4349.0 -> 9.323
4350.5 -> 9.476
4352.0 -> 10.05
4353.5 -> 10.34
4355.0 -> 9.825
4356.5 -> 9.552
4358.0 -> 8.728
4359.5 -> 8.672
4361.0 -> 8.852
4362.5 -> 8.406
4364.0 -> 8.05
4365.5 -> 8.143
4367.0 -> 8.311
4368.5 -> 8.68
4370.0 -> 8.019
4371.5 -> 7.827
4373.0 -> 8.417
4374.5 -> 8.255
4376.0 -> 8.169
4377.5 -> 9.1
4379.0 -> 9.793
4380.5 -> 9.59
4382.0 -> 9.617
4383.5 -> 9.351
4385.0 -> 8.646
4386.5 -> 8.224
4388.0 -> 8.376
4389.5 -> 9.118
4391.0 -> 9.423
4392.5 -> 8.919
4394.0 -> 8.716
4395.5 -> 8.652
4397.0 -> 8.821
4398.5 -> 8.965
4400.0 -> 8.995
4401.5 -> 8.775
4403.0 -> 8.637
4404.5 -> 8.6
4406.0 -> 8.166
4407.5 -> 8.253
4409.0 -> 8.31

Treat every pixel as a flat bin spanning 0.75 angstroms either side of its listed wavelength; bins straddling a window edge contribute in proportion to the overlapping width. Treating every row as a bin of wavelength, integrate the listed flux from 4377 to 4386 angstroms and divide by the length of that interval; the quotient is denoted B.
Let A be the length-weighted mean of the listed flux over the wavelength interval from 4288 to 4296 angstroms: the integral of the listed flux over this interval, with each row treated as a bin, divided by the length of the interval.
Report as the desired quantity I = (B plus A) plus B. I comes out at 29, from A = 10.2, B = 9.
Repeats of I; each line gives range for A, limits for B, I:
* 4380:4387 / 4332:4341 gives 26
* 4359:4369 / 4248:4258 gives 31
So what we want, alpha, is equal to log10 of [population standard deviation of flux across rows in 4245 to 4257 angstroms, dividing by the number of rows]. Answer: -0.4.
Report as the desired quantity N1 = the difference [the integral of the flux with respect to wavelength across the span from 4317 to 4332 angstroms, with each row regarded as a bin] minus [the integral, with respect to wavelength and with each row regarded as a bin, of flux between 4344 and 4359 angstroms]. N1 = -4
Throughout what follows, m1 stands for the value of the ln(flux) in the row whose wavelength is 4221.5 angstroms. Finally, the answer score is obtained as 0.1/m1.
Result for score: 0.039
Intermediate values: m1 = 2.54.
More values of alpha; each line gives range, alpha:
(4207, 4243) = 0.1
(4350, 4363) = -0.2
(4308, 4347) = -0.2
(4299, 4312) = -0.8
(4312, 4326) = -0.4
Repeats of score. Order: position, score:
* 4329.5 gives 0.045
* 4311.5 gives 0.043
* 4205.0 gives 0.036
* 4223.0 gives 0.039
